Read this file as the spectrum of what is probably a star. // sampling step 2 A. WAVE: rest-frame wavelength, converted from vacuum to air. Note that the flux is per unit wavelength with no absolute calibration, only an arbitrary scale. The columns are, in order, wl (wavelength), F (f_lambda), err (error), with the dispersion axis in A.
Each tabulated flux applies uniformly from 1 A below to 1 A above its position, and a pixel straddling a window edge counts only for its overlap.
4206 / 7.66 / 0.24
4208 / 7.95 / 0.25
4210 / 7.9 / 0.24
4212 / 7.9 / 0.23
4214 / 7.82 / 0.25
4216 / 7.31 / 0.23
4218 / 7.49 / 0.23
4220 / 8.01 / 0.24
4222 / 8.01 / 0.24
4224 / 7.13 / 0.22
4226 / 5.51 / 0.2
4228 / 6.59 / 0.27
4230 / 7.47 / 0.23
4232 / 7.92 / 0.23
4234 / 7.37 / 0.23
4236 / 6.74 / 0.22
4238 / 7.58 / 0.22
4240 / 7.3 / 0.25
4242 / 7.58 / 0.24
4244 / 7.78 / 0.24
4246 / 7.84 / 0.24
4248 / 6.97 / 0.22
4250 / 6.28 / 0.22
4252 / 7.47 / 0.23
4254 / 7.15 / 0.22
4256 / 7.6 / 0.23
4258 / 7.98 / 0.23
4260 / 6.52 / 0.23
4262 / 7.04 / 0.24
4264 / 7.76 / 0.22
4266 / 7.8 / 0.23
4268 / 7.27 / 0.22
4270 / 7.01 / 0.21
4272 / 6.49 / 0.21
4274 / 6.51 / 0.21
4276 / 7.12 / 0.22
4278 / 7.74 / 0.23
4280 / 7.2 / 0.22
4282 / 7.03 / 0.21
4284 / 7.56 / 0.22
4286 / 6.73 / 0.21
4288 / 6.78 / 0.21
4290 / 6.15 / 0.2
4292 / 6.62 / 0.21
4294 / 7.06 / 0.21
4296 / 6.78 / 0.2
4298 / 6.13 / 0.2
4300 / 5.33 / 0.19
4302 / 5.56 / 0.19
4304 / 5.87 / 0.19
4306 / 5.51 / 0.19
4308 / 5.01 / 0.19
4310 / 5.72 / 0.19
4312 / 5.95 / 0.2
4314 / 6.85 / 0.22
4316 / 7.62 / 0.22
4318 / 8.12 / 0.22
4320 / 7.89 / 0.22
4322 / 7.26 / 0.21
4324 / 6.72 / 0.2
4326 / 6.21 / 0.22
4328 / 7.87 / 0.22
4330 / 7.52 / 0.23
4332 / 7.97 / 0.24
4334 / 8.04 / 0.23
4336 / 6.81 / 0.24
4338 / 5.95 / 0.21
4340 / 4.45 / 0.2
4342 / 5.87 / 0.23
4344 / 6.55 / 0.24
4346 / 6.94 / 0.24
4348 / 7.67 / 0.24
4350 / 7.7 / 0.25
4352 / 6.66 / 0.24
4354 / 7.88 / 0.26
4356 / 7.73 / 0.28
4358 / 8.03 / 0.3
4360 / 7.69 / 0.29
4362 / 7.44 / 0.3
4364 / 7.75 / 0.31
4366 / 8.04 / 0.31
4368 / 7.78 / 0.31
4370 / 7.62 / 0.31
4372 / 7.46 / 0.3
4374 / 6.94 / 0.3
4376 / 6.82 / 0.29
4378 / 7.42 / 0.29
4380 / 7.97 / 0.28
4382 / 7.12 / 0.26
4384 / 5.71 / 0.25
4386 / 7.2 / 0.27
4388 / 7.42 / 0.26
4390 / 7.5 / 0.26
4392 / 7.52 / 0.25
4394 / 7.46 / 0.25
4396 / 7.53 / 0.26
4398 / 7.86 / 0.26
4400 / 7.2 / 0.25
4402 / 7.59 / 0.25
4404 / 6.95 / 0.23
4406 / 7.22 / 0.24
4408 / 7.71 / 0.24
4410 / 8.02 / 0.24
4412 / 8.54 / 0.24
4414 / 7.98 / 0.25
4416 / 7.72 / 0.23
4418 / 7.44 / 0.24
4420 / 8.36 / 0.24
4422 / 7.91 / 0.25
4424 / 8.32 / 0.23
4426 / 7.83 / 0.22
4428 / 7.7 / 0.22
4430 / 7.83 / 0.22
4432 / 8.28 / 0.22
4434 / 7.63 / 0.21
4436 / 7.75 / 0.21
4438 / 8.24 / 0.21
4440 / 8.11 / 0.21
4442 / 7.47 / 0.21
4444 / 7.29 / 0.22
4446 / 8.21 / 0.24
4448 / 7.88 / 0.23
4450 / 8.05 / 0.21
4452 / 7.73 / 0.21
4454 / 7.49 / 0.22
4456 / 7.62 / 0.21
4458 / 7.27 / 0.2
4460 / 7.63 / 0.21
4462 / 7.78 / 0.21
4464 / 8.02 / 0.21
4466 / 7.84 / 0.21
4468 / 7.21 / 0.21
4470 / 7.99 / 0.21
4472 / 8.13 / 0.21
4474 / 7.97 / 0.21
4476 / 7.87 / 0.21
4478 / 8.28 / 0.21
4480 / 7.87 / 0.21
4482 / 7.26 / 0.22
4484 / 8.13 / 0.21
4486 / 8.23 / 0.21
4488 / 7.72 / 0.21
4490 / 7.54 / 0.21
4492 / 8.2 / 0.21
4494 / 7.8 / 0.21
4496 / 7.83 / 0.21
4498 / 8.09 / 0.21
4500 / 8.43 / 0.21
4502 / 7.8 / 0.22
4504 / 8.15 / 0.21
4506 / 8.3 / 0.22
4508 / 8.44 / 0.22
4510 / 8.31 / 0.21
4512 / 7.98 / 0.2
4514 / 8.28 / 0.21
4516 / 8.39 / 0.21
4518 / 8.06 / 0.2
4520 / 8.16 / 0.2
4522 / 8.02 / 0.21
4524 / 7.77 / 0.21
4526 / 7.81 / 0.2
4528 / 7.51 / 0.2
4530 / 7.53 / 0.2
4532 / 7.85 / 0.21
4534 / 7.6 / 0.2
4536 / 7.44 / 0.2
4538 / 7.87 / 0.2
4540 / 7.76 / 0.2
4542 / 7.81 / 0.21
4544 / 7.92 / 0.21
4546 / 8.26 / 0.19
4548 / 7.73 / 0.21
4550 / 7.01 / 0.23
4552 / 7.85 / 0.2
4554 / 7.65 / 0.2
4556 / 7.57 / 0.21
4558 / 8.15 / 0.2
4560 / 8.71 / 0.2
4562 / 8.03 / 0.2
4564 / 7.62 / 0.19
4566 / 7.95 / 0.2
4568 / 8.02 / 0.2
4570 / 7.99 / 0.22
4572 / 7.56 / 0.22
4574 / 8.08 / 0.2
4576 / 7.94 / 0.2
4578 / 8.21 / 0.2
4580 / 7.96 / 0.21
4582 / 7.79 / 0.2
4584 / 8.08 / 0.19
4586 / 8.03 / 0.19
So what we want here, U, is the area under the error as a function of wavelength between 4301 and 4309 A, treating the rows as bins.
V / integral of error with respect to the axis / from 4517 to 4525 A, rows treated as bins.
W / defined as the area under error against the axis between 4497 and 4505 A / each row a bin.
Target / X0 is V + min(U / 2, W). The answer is 2.4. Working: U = 1.52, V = 1.64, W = 1.70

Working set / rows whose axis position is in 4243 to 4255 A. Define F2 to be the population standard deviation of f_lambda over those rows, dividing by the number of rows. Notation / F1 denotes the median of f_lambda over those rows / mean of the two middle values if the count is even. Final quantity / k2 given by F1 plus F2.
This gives 7.84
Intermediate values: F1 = 7.3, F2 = 0.53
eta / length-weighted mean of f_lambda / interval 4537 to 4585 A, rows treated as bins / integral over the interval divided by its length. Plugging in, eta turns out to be 7.90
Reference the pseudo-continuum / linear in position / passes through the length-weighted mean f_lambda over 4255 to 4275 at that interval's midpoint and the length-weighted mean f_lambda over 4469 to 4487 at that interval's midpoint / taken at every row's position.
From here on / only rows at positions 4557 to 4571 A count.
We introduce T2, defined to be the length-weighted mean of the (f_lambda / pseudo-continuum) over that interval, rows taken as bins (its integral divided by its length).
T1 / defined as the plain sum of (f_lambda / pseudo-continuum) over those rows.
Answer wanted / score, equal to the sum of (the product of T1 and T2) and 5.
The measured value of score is 11.6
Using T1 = 6.82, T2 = 0.974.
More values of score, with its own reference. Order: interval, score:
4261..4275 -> 11.8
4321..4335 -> 11.9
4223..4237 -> 11.8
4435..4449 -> 12.0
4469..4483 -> 11.9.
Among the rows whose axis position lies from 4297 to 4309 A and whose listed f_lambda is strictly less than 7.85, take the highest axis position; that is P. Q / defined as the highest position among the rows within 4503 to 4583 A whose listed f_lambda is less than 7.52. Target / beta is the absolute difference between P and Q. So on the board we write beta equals 242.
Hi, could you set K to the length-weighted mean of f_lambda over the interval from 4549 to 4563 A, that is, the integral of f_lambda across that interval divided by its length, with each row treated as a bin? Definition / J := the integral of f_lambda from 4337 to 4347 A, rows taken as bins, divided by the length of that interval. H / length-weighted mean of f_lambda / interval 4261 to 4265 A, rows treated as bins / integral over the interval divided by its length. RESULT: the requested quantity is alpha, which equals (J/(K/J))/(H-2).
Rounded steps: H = 7.4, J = 6.0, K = 7.85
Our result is 0.84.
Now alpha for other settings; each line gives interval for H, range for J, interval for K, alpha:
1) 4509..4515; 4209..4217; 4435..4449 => 1.23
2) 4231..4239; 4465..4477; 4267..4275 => 1.67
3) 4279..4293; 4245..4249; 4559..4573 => 1.41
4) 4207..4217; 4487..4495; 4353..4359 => 1.34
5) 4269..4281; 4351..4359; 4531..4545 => 1.48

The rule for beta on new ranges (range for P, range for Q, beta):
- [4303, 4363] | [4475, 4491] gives 120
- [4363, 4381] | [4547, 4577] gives 172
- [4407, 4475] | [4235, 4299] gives 170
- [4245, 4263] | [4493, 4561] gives 288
